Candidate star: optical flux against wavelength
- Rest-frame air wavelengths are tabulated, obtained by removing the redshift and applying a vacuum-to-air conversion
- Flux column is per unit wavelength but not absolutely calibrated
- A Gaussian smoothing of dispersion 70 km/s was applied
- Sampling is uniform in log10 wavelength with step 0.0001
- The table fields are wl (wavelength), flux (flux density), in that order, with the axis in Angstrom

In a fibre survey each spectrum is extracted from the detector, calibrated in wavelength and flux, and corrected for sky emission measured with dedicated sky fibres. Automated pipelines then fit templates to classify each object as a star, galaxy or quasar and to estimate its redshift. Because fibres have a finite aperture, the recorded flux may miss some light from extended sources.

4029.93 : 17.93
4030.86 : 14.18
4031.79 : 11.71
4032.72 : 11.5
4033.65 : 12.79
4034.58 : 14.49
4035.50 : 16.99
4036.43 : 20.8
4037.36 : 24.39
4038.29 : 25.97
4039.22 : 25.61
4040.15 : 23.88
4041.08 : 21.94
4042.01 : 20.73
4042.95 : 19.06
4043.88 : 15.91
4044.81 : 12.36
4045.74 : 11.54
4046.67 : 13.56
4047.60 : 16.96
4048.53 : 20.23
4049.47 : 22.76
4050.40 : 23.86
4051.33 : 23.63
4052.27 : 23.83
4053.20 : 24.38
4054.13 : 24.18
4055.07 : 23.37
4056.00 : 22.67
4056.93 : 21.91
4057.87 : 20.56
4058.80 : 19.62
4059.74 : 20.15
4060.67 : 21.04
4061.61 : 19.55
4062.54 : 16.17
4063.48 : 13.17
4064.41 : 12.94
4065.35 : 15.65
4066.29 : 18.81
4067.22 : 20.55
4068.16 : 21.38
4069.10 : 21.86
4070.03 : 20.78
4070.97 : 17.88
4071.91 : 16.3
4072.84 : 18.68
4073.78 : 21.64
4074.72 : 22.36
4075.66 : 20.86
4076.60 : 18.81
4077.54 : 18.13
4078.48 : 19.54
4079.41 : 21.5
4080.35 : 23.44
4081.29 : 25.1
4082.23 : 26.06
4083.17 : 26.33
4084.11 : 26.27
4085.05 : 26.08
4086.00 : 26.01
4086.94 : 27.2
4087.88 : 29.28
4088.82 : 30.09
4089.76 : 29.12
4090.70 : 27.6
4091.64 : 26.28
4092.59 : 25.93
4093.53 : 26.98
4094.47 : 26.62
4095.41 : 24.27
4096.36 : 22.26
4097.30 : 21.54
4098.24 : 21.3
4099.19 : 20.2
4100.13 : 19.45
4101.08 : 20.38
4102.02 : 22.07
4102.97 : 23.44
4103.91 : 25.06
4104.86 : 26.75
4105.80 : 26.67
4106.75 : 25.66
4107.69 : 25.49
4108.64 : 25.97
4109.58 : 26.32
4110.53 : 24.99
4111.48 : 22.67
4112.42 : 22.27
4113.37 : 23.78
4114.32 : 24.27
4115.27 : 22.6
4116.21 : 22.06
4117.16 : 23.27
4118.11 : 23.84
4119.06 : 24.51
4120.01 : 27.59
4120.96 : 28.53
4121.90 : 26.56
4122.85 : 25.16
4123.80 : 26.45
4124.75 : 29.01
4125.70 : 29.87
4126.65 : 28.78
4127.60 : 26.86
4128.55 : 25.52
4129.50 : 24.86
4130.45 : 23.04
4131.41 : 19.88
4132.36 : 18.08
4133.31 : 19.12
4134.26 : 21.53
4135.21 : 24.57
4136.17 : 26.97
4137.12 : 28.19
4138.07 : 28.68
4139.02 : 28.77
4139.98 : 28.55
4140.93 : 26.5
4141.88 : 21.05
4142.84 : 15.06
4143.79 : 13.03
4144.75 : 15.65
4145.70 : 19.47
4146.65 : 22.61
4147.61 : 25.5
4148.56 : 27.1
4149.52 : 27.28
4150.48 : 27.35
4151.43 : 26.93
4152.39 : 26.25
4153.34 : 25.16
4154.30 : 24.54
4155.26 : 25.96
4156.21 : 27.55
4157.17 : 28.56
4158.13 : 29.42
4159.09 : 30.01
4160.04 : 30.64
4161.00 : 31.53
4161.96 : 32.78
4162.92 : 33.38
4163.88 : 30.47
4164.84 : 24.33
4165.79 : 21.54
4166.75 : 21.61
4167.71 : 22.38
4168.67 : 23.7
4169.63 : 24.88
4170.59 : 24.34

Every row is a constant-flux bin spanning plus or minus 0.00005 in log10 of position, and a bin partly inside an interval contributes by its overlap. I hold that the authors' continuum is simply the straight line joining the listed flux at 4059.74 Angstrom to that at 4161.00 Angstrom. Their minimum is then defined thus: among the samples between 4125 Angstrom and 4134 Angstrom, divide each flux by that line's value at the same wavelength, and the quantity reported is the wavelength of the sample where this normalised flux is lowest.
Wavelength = 4132.36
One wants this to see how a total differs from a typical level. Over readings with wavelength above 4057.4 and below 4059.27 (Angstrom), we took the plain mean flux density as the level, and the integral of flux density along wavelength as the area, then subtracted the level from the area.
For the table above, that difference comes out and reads 17.5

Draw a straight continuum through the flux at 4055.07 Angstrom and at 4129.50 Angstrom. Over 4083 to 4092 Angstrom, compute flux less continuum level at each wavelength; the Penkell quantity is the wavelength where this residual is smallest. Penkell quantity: 4086.00 Angstrom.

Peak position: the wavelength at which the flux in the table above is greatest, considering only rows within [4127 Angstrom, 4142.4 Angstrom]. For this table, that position 4139.02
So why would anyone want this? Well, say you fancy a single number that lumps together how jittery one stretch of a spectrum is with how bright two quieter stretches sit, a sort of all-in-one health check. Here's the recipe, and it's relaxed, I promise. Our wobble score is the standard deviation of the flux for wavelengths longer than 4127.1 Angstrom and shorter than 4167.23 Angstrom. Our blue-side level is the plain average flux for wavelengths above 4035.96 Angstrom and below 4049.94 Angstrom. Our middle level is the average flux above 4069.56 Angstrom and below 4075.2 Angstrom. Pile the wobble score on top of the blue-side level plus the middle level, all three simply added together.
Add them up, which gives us 44.0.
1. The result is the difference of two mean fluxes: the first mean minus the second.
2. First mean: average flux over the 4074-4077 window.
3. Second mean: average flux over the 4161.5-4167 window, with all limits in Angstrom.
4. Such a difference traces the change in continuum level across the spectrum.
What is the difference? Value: -7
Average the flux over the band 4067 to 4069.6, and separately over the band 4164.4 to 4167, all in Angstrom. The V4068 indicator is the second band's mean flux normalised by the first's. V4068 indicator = 1.06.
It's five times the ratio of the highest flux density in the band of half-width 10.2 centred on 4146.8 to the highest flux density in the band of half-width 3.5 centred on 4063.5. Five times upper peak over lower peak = 6.8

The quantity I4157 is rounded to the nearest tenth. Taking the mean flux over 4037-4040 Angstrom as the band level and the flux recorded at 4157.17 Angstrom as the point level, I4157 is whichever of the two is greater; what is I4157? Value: 28.6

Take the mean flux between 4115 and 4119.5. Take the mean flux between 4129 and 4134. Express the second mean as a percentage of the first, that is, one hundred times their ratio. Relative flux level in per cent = 90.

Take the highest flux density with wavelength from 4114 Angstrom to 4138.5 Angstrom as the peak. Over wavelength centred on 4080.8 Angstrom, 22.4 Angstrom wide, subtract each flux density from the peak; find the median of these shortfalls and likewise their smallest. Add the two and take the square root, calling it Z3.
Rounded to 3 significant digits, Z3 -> 2.32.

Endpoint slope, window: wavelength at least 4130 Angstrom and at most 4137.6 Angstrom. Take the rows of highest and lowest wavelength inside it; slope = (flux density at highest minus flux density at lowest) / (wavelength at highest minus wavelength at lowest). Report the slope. 0.8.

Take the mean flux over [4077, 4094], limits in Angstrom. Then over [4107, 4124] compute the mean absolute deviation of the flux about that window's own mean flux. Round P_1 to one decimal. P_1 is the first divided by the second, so 16.6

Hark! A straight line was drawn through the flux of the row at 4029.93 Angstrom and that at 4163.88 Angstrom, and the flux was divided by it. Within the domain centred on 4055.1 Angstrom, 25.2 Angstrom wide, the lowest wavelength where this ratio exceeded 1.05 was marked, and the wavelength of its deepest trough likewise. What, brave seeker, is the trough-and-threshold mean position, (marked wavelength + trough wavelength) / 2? 4047.6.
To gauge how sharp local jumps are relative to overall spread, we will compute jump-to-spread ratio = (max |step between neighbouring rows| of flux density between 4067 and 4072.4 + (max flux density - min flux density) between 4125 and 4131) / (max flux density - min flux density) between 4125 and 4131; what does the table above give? 1.42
